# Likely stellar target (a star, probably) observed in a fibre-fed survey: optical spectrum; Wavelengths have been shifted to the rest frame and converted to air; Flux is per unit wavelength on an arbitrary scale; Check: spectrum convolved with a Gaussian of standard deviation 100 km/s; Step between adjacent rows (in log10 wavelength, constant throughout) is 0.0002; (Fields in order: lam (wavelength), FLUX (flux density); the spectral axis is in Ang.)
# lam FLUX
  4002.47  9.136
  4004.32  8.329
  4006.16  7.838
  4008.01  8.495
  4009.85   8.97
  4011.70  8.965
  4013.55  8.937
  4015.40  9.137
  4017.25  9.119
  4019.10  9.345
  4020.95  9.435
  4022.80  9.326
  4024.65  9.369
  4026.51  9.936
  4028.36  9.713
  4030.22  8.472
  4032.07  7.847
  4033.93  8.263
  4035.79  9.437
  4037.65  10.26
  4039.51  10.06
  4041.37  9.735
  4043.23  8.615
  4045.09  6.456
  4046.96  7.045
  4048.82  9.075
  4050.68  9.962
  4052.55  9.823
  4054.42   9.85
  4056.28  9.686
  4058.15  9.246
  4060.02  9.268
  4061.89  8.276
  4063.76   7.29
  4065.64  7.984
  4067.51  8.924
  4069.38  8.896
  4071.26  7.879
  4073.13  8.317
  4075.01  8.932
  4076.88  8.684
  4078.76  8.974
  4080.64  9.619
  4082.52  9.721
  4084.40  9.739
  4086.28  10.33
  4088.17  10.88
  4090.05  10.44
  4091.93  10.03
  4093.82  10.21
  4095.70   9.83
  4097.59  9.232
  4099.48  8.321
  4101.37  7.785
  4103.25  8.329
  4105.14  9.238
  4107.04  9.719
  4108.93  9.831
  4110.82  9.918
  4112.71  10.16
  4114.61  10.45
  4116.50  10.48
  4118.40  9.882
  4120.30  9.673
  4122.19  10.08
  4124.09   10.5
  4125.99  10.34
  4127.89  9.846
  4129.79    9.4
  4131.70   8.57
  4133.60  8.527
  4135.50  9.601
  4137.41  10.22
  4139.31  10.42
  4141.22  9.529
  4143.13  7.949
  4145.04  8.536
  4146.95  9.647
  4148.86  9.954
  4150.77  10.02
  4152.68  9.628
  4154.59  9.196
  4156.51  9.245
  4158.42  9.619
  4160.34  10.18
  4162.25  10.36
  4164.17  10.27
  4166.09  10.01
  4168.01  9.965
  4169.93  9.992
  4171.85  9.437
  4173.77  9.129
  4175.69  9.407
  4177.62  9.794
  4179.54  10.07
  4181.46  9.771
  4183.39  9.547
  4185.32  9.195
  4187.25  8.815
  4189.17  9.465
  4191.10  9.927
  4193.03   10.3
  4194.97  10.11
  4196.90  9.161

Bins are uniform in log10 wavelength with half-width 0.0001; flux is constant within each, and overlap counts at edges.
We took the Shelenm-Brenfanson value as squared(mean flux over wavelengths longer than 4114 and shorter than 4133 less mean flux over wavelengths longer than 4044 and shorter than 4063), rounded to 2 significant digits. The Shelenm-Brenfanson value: 1.1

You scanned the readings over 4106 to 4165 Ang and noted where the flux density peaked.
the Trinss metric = 4124.09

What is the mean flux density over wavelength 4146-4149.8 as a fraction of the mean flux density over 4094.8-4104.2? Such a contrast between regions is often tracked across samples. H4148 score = 1.13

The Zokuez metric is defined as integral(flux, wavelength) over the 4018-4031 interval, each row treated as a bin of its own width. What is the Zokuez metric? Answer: 122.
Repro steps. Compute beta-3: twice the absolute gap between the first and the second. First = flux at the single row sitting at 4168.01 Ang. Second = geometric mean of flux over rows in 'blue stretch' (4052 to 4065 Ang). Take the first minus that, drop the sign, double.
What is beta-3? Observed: 1.9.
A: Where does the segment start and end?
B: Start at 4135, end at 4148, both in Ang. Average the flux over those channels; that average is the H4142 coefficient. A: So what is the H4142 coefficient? 9.4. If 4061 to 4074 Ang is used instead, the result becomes 8.2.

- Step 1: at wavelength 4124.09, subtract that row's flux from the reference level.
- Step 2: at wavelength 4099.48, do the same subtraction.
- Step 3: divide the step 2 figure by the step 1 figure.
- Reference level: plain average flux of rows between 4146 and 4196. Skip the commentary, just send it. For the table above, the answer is -1.8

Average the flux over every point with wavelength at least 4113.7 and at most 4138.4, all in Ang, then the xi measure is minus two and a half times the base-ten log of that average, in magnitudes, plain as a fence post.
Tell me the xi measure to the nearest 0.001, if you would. -2.480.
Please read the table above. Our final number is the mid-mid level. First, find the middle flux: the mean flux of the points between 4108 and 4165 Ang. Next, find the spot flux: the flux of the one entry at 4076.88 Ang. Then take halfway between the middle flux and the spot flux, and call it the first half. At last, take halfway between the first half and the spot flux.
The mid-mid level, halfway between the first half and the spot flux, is 8.9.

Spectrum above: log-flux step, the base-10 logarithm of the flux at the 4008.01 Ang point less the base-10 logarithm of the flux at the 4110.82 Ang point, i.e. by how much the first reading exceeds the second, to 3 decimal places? -0.067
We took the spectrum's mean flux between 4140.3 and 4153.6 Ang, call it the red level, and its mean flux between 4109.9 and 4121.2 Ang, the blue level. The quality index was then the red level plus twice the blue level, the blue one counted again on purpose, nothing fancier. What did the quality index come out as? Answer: 29.5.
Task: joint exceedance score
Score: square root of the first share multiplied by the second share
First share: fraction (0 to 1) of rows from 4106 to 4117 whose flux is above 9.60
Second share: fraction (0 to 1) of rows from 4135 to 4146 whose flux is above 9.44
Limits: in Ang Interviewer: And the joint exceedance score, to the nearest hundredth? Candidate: 0.82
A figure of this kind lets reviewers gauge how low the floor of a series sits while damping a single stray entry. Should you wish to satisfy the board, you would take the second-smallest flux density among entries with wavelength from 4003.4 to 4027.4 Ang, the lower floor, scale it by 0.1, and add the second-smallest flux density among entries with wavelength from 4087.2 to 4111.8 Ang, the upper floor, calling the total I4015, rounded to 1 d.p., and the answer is 9.2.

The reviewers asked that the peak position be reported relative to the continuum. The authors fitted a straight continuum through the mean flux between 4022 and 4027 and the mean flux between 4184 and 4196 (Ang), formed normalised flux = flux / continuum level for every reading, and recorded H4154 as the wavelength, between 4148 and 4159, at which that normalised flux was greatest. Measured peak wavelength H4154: 4150.77 Ang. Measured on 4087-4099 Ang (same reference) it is 4088.17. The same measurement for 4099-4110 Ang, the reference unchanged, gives 4108.93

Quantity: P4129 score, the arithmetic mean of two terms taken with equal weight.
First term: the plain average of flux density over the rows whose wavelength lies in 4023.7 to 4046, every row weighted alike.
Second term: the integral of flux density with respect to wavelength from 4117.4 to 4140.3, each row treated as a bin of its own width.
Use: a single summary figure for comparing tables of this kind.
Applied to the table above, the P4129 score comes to 116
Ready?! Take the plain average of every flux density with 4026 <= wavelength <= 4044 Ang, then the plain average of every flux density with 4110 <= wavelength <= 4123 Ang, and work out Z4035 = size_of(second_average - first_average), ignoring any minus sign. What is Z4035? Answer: 0.9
